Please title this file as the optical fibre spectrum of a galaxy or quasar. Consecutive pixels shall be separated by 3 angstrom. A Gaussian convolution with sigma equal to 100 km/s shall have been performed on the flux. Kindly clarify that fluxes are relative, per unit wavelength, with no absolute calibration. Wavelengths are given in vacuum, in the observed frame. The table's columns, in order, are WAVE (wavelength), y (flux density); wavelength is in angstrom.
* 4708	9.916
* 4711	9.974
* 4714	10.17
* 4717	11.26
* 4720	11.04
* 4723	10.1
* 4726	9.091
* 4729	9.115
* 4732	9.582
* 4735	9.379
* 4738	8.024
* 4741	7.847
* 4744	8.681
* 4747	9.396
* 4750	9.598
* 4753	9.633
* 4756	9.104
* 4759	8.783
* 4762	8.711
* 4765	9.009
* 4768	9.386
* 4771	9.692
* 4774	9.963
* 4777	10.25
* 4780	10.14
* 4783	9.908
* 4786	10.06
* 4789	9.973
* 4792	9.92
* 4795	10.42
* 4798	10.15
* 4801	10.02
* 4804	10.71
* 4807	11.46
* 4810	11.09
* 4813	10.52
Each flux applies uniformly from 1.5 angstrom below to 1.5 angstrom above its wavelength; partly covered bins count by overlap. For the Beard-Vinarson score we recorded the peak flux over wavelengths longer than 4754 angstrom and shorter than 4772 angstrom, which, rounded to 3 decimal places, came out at 9.692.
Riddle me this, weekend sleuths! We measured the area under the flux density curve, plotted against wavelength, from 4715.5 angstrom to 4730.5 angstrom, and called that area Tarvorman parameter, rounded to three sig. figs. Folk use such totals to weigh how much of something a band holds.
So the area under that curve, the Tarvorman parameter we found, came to 152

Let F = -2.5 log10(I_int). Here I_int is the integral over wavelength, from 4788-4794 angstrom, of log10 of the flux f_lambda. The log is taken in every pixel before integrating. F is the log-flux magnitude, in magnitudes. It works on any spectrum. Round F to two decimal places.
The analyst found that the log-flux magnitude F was -1.94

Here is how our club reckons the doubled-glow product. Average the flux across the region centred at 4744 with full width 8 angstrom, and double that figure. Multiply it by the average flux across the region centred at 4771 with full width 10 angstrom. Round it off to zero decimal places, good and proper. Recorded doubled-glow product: 167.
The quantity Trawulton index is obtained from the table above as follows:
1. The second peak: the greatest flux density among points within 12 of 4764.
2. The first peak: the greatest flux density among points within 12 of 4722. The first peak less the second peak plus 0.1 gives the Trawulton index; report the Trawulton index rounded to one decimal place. 1.4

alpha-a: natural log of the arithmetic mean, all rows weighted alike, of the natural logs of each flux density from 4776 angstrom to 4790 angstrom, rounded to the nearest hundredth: 0.84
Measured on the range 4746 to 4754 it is 0.81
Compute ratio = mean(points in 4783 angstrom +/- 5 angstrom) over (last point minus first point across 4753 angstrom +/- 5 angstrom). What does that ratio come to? -20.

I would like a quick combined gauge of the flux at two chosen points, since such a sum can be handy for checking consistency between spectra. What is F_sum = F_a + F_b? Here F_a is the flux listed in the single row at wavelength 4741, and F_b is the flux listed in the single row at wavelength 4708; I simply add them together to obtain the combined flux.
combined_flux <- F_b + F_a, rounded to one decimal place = 17.8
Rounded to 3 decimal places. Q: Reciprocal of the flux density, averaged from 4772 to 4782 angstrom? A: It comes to 0.099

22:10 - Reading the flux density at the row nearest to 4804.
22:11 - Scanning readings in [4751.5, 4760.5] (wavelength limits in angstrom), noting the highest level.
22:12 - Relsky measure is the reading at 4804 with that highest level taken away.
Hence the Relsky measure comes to 1.1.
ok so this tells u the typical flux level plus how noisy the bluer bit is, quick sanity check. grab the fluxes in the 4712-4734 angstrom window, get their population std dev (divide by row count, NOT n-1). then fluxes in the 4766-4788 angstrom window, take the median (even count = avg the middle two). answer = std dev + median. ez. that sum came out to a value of 10.76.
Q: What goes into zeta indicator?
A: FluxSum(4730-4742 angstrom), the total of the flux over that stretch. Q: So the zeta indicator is 35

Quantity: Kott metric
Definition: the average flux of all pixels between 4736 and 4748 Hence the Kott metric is 8.5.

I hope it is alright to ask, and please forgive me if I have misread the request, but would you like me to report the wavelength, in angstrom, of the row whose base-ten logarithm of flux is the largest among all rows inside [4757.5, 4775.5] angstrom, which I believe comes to 4774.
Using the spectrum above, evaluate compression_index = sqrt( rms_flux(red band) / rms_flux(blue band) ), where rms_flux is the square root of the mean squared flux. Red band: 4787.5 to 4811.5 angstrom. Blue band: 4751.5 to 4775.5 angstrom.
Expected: 1.06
